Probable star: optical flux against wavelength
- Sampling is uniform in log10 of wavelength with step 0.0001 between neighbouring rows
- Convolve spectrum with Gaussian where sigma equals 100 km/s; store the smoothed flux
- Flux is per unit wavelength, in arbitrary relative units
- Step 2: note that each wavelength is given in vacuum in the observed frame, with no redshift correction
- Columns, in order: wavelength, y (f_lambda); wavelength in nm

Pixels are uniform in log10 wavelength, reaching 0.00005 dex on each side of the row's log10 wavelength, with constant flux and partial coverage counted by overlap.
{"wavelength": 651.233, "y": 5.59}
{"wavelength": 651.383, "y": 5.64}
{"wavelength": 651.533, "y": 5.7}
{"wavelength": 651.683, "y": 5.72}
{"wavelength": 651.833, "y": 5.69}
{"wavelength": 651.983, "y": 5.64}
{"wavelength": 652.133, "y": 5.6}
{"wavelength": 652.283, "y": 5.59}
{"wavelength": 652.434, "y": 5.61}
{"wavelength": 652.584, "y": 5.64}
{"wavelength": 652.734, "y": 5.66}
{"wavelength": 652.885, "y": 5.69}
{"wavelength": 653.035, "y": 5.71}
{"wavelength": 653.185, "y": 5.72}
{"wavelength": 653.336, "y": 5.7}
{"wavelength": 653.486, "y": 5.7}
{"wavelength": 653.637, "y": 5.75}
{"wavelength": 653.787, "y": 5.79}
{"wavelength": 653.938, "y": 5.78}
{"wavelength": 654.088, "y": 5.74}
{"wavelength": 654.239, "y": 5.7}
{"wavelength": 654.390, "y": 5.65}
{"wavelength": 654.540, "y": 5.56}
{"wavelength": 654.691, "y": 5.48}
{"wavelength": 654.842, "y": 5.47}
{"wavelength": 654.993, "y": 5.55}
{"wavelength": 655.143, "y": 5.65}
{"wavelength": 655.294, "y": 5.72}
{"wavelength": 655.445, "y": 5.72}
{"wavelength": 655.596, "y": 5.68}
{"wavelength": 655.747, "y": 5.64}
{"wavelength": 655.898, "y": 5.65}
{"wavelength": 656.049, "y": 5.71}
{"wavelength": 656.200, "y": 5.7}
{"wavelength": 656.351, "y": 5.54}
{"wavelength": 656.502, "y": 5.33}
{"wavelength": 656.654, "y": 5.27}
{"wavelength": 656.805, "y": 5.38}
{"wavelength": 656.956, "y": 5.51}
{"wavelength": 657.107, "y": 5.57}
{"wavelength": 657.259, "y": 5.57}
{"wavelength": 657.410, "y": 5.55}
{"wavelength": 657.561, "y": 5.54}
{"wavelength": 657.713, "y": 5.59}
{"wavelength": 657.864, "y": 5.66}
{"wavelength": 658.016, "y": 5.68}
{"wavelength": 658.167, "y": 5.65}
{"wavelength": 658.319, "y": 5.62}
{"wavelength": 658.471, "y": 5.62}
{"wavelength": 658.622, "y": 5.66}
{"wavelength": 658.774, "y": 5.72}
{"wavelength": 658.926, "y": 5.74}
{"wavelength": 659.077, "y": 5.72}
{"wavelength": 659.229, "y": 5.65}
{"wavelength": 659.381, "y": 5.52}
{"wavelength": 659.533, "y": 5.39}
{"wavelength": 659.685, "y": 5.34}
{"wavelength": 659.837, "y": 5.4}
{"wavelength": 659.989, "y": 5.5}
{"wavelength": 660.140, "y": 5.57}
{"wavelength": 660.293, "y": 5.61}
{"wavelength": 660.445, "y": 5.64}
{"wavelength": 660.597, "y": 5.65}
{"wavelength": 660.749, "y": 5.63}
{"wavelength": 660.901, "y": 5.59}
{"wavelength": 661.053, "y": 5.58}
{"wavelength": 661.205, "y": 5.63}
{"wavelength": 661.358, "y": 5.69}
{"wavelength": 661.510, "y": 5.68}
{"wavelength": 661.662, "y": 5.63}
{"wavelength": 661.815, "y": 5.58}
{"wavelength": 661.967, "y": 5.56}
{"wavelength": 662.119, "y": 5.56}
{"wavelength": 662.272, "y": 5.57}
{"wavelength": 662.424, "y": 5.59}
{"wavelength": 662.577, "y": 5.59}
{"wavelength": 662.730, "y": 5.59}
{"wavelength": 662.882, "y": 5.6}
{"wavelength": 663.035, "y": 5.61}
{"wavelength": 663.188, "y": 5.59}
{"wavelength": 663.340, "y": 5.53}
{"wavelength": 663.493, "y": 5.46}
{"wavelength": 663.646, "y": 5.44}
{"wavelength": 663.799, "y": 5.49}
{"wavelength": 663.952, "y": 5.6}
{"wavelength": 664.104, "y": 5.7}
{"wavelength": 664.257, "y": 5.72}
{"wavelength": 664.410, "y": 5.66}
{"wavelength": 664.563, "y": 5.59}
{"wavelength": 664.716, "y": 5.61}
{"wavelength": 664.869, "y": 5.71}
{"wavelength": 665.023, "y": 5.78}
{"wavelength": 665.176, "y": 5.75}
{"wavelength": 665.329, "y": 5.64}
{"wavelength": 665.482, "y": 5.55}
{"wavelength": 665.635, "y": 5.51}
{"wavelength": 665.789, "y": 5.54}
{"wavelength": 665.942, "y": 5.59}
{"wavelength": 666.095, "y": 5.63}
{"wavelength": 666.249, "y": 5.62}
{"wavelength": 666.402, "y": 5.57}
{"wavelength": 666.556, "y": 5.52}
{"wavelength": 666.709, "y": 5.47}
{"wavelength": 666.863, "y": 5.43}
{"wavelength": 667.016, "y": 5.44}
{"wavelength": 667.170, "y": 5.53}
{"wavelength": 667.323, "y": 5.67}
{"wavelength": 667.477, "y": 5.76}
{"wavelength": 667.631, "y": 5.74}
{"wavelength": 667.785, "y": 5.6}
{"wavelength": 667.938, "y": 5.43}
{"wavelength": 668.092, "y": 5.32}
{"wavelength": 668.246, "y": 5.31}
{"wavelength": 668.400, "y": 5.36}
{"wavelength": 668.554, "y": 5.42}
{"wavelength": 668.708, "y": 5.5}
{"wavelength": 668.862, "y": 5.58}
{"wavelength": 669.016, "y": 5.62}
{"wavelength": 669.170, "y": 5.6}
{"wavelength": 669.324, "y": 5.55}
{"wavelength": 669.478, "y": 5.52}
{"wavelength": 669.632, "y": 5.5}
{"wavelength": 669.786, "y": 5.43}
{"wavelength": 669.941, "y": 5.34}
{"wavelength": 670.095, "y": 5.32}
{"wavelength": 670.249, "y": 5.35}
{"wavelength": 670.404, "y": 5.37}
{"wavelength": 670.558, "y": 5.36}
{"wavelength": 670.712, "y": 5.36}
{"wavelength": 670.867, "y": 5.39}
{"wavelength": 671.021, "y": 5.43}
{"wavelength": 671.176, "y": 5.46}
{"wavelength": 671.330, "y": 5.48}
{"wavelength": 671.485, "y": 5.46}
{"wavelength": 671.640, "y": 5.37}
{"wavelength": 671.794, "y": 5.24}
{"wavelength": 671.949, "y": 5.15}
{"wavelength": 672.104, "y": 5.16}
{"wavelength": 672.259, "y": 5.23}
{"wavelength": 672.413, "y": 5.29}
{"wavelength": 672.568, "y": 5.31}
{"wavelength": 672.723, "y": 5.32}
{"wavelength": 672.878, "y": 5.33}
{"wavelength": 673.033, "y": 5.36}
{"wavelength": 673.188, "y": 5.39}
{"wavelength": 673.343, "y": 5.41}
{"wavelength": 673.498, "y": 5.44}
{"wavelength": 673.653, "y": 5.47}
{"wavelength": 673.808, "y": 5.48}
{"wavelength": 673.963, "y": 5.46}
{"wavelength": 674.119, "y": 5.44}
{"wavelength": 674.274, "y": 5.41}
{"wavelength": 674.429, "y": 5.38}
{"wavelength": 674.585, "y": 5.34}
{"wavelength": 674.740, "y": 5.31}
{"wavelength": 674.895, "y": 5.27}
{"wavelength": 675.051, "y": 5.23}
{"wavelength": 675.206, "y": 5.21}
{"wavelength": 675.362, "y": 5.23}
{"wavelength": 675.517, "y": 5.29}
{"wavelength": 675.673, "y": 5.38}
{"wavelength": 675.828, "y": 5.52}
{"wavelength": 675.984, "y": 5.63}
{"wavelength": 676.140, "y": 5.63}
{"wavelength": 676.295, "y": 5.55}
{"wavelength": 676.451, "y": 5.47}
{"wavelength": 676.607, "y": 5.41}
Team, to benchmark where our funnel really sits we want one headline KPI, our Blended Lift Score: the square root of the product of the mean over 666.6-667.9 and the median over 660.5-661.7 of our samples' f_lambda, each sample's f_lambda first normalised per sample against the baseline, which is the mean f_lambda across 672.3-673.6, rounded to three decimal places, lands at 1.046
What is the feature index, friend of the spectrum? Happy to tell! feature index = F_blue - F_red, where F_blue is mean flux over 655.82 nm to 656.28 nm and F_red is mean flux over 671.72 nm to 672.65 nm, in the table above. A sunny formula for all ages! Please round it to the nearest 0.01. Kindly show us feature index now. 0.46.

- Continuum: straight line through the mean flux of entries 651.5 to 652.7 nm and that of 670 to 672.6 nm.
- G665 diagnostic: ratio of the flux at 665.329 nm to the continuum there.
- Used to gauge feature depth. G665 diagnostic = 1.04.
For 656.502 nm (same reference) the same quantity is 0.96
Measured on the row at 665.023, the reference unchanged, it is 1.06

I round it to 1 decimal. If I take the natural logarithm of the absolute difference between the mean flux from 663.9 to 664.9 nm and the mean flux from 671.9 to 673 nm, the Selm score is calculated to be -0.9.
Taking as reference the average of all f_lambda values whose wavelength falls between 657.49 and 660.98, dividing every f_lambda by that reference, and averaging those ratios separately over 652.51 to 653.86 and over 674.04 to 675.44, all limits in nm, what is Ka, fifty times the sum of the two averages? 98.5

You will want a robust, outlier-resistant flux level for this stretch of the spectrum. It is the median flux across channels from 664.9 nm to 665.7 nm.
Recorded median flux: 5.64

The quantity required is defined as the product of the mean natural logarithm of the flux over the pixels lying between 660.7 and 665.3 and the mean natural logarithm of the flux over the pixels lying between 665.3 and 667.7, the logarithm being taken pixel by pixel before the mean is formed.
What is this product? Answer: 2.96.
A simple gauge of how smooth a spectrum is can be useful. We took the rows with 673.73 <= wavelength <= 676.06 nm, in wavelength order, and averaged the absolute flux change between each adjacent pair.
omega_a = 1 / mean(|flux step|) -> 20.3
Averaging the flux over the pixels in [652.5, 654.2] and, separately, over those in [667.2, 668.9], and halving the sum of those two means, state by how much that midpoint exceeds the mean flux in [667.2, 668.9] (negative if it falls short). 0.100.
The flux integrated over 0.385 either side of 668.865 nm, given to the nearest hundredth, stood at 4.27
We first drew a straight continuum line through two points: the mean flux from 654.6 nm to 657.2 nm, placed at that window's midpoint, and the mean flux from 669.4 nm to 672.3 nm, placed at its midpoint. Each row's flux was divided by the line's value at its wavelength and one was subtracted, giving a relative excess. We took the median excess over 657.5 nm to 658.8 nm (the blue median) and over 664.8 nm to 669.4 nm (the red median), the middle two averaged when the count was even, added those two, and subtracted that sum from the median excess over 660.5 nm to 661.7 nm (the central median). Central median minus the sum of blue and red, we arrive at -0.0239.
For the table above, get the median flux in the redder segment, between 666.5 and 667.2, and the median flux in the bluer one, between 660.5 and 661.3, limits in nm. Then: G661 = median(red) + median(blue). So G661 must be 11.1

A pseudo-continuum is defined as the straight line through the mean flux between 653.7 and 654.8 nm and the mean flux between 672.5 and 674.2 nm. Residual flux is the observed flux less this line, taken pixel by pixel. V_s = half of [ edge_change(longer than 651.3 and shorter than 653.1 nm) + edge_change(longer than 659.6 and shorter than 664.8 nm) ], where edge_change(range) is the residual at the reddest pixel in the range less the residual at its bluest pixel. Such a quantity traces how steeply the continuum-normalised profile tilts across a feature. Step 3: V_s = 0.22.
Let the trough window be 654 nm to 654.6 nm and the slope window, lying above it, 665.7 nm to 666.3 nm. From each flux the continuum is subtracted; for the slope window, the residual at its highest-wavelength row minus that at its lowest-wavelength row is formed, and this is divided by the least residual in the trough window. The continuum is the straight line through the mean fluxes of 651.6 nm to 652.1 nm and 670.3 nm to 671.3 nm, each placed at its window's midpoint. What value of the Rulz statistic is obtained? -1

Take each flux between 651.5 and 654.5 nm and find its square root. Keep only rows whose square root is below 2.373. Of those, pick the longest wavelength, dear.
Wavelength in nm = 652.434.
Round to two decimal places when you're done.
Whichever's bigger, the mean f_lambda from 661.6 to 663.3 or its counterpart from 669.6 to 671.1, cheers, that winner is 5.59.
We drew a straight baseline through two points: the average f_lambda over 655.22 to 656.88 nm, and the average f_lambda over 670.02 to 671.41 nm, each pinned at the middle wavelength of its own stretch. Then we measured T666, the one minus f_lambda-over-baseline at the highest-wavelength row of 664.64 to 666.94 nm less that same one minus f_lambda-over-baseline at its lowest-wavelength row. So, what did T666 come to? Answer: 0.03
